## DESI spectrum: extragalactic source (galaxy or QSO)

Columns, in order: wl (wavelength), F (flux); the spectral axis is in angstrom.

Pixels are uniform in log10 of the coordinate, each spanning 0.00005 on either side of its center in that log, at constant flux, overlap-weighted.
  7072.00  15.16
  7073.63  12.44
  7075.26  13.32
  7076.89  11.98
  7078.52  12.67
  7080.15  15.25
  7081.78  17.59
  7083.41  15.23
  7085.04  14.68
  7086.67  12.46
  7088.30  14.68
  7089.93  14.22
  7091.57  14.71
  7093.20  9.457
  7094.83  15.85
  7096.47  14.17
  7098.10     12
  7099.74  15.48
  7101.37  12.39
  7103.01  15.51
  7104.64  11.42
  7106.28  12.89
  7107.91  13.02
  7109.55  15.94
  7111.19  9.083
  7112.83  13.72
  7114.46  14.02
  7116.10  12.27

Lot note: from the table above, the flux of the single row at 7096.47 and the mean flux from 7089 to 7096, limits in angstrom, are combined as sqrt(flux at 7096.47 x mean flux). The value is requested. 13.9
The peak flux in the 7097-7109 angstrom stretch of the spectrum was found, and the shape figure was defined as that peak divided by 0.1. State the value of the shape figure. 155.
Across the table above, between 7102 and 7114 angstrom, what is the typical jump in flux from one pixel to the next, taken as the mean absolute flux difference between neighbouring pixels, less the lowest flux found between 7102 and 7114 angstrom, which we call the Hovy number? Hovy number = -5.7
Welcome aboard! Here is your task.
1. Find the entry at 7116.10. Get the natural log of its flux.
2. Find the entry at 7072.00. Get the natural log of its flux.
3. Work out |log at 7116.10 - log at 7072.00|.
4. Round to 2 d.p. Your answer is 0.21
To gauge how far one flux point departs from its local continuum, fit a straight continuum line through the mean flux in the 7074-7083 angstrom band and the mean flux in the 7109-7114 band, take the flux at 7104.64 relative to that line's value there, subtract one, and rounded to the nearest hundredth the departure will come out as -0.13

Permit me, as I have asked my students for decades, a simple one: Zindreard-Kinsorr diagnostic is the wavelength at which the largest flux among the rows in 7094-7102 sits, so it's 7094.83 angstrom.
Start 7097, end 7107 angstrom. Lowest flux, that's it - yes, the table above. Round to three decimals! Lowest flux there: 11.420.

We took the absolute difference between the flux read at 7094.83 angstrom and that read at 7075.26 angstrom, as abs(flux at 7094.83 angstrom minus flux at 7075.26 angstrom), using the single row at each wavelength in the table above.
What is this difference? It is 2.5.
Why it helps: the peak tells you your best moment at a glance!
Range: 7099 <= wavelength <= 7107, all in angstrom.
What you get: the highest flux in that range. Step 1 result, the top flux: 15.51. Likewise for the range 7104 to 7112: 15.94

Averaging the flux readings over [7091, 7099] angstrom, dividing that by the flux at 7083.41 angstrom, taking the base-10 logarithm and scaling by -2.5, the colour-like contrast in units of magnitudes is 0.15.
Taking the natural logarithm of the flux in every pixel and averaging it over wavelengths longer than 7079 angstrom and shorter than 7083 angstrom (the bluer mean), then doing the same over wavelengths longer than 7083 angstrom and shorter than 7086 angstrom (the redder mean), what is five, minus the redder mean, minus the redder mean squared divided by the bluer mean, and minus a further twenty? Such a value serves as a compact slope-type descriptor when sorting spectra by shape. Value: -20.3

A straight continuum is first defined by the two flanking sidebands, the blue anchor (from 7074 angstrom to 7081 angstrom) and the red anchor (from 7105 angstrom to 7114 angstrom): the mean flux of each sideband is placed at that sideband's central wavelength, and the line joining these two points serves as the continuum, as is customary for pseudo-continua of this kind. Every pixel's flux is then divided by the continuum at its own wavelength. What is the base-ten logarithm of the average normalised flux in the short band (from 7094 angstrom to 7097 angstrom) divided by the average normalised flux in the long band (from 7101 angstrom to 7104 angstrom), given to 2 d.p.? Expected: 0.03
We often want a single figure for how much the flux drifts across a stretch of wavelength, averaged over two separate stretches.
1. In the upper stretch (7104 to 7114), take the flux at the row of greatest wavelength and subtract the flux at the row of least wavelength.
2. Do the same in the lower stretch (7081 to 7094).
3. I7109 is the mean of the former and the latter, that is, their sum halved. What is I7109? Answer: -2.9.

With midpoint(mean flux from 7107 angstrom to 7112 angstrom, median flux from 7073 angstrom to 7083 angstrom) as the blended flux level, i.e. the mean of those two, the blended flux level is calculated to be 12.8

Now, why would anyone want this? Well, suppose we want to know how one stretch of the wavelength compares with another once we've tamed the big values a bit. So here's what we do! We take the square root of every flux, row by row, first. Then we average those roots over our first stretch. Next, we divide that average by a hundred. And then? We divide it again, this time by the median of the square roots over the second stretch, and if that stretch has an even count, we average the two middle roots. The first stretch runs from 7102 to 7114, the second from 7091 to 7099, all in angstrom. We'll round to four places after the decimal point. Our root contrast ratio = 0.0096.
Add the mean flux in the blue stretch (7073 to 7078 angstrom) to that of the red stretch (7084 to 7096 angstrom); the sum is 26.3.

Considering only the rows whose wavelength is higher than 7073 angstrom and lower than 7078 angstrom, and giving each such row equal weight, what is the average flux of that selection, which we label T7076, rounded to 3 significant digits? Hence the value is 12.6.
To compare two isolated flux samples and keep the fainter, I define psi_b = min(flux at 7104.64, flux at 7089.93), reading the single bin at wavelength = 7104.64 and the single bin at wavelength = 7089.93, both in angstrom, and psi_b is 11.4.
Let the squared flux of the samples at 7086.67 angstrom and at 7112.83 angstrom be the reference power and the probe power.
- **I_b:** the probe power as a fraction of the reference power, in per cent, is 121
